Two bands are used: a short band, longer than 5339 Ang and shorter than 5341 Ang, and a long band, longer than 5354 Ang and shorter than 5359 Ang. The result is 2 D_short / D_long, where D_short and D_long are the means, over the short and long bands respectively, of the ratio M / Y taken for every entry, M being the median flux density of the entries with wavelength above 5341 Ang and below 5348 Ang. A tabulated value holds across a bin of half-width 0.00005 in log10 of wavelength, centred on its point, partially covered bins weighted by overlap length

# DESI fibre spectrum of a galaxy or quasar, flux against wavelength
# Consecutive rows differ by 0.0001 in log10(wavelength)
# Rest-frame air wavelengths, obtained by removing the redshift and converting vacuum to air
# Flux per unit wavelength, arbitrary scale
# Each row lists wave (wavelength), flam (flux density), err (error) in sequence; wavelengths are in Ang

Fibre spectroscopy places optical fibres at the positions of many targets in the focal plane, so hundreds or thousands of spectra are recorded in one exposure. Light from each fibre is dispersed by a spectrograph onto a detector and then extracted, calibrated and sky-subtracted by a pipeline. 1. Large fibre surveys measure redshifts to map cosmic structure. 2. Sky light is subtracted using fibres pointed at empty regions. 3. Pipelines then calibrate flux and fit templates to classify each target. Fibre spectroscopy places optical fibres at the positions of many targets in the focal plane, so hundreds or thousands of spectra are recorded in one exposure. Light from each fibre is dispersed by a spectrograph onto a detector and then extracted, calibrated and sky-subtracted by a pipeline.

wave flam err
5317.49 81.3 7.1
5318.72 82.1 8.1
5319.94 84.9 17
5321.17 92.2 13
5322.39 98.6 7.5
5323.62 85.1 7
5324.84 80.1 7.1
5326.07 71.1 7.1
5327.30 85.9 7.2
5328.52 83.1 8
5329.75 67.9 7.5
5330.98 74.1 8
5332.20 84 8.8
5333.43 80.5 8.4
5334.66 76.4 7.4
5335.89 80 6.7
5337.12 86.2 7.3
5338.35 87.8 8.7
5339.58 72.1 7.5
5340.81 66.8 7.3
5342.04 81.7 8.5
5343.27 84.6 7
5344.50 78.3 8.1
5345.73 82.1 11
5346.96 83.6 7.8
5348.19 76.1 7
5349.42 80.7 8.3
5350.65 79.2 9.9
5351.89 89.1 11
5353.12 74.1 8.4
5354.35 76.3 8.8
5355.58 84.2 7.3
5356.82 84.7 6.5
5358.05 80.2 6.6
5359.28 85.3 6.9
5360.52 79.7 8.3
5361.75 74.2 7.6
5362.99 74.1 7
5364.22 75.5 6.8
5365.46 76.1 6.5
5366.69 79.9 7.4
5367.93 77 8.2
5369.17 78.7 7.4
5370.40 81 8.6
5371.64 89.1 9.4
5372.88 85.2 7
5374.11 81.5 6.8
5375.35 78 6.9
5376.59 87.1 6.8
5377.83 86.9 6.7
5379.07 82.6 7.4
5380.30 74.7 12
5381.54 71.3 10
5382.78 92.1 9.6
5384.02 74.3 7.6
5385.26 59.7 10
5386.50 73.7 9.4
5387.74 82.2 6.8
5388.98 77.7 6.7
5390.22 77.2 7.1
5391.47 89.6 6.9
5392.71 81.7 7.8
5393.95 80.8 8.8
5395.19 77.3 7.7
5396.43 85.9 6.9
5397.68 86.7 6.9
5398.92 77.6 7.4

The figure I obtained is 2.34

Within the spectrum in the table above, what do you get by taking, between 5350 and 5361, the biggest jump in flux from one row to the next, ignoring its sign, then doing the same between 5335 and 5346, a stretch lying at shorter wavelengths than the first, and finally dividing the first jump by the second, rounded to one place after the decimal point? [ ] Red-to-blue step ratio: 1.0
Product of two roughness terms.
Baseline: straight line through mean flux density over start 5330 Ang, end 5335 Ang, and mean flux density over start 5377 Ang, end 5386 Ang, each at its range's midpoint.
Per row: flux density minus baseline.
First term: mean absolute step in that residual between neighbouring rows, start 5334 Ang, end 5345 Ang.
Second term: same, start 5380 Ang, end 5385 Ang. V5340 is 99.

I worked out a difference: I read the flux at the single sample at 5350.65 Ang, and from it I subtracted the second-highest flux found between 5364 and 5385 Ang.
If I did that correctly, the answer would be -10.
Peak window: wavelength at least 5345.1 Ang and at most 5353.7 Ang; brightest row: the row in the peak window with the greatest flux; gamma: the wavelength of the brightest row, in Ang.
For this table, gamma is 5351.89 Ang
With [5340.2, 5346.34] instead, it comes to 5343.27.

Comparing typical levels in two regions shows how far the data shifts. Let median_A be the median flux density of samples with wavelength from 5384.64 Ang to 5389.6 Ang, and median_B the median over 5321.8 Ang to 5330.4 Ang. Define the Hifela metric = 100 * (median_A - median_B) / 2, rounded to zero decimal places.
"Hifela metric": -370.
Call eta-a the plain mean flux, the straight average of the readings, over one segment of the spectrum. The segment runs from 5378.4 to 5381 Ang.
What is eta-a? 79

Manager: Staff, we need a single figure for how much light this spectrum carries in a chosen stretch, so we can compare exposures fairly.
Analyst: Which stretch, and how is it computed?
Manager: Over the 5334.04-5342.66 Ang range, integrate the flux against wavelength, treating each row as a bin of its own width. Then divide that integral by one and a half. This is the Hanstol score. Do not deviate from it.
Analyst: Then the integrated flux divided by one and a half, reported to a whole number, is 452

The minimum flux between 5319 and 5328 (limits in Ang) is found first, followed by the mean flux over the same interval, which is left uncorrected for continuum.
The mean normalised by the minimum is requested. 1.20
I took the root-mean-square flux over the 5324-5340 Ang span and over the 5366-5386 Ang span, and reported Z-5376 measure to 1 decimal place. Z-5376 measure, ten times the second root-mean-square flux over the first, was 10.1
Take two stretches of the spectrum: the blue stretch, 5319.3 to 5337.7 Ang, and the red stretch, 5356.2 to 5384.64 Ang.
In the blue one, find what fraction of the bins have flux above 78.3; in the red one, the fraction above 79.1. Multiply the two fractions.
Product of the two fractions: 0.414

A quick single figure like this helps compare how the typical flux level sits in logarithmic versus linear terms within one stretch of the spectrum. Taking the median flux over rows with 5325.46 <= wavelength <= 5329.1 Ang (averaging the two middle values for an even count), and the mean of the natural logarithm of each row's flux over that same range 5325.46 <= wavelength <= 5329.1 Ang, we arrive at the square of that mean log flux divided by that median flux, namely 0.231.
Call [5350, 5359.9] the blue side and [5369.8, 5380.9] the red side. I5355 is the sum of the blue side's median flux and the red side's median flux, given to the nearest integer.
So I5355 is 165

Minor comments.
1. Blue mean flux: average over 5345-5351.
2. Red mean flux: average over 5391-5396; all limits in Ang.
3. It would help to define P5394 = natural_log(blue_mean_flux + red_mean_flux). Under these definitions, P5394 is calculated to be 5.09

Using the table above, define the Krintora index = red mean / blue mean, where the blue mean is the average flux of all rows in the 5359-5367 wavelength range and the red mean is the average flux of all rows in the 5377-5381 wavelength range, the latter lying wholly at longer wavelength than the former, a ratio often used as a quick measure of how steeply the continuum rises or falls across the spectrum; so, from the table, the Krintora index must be 1.05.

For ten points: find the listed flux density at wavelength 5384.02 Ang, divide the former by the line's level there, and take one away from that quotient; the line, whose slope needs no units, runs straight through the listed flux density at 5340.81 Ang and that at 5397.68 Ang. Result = -0.09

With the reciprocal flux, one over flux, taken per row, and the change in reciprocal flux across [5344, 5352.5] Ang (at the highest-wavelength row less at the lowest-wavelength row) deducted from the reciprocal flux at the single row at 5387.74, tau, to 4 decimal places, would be 0.0137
